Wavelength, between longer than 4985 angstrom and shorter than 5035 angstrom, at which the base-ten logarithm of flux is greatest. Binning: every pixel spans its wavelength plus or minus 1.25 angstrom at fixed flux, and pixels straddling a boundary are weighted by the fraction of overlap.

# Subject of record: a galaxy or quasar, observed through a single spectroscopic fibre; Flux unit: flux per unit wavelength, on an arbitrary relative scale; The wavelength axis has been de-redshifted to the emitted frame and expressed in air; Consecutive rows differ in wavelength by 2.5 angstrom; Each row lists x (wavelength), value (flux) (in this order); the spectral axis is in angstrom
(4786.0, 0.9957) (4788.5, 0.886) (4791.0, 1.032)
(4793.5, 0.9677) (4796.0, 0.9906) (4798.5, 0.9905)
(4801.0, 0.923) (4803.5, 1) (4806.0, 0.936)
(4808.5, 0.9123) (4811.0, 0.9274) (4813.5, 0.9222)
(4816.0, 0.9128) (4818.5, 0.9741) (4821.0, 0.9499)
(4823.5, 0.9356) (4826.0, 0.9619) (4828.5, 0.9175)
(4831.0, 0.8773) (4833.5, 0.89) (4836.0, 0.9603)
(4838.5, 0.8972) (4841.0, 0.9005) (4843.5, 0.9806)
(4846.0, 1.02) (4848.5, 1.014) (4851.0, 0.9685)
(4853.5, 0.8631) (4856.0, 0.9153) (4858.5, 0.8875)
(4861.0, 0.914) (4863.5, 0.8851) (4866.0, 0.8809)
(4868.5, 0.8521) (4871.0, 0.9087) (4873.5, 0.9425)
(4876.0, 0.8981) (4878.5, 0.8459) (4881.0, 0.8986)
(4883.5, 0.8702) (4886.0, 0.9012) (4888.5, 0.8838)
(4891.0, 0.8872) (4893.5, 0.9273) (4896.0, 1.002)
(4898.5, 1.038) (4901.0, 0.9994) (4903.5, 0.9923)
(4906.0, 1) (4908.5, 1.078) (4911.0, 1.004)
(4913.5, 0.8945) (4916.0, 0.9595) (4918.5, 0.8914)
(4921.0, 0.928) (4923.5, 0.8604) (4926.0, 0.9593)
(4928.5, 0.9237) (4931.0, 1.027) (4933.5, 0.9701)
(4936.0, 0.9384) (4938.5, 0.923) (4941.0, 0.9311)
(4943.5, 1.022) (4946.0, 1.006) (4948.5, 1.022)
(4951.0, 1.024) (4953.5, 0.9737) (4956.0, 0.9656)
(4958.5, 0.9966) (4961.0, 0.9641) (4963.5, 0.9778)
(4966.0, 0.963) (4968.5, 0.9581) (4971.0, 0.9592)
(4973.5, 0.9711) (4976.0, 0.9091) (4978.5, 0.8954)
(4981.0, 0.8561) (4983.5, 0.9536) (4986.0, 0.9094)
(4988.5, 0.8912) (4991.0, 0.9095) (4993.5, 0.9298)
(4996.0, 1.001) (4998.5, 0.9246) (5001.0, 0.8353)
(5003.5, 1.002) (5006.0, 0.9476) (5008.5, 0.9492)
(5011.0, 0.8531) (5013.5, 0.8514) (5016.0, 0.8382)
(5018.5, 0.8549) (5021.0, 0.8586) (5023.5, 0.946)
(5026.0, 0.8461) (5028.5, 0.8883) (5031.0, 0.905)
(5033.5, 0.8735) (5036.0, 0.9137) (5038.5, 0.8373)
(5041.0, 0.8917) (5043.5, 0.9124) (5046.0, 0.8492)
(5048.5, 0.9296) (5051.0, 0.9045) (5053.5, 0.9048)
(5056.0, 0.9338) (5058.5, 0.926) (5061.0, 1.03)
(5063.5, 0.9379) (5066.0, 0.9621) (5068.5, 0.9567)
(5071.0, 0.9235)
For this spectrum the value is 5003.5 angstrom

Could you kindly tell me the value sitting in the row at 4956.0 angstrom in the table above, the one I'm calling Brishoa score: 0.9656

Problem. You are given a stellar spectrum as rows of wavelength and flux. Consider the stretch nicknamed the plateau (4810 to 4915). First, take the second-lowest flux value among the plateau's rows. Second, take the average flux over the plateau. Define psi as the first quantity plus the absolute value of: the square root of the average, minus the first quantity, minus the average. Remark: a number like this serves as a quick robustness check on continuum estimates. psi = 1.67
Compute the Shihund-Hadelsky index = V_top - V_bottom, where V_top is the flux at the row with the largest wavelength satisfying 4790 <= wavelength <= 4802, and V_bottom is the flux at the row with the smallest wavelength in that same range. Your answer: -0.11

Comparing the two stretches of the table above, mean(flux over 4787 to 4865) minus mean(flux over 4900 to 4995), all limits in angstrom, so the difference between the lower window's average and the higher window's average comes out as -0.017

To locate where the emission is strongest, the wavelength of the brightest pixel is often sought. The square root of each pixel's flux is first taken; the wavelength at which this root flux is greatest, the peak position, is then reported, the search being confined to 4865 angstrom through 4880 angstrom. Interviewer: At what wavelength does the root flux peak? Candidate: 4873.5 angstrom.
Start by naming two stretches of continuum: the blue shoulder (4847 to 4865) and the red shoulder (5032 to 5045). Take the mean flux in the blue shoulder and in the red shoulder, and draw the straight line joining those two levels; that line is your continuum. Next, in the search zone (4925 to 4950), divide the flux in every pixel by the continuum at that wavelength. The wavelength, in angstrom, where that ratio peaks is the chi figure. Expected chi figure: 4931.0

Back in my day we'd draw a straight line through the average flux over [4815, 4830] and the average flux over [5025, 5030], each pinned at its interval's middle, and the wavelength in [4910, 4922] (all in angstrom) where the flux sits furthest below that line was 4918.5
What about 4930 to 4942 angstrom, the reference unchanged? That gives 4938.5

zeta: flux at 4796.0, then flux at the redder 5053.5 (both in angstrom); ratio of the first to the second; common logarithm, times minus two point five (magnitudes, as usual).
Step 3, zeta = -0.10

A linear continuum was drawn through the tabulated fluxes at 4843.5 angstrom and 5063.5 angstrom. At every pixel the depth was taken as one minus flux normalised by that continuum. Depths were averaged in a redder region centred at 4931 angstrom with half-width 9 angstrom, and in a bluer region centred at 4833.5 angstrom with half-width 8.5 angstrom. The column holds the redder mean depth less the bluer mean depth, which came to -0.05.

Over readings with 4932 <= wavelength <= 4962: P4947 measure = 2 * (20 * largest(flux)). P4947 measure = 41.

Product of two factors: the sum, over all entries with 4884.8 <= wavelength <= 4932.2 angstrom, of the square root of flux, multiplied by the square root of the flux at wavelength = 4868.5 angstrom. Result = 17.1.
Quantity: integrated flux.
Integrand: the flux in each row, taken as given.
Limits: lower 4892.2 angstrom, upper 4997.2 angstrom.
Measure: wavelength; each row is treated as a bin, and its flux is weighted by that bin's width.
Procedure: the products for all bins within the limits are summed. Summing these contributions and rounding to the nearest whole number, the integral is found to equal 101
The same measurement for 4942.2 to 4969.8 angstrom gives 27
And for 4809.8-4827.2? 16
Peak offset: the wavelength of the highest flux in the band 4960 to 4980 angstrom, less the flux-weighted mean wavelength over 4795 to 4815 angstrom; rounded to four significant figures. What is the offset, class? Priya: 158.9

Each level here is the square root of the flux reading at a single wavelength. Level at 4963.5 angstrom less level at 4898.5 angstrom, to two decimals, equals -0.03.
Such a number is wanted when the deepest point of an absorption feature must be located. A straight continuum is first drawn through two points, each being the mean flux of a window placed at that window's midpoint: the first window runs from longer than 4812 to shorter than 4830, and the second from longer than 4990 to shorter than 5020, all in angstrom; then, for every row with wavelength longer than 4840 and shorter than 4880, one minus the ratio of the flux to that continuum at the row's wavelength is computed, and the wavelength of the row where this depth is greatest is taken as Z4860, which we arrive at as 4878.5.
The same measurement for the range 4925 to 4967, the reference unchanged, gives 4928.5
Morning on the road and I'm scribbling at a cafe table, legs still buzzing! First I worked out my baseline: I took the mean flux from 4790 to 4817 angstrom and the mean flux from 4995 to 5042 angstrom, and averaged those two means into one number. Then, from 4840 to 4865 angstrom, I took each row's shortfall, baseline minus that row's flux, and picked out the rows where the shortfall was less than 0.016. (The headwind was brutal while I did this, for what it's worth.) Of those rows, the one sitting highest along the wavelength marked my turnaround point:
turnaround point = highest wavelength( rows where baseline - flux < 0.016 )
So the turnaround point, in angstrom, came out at 4861.0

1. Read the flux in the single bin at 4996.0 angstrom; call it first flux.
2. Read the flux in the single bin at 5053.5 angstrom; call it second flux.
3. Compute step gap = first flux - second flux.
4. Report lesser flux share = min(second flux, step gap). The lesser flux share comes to 0.10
